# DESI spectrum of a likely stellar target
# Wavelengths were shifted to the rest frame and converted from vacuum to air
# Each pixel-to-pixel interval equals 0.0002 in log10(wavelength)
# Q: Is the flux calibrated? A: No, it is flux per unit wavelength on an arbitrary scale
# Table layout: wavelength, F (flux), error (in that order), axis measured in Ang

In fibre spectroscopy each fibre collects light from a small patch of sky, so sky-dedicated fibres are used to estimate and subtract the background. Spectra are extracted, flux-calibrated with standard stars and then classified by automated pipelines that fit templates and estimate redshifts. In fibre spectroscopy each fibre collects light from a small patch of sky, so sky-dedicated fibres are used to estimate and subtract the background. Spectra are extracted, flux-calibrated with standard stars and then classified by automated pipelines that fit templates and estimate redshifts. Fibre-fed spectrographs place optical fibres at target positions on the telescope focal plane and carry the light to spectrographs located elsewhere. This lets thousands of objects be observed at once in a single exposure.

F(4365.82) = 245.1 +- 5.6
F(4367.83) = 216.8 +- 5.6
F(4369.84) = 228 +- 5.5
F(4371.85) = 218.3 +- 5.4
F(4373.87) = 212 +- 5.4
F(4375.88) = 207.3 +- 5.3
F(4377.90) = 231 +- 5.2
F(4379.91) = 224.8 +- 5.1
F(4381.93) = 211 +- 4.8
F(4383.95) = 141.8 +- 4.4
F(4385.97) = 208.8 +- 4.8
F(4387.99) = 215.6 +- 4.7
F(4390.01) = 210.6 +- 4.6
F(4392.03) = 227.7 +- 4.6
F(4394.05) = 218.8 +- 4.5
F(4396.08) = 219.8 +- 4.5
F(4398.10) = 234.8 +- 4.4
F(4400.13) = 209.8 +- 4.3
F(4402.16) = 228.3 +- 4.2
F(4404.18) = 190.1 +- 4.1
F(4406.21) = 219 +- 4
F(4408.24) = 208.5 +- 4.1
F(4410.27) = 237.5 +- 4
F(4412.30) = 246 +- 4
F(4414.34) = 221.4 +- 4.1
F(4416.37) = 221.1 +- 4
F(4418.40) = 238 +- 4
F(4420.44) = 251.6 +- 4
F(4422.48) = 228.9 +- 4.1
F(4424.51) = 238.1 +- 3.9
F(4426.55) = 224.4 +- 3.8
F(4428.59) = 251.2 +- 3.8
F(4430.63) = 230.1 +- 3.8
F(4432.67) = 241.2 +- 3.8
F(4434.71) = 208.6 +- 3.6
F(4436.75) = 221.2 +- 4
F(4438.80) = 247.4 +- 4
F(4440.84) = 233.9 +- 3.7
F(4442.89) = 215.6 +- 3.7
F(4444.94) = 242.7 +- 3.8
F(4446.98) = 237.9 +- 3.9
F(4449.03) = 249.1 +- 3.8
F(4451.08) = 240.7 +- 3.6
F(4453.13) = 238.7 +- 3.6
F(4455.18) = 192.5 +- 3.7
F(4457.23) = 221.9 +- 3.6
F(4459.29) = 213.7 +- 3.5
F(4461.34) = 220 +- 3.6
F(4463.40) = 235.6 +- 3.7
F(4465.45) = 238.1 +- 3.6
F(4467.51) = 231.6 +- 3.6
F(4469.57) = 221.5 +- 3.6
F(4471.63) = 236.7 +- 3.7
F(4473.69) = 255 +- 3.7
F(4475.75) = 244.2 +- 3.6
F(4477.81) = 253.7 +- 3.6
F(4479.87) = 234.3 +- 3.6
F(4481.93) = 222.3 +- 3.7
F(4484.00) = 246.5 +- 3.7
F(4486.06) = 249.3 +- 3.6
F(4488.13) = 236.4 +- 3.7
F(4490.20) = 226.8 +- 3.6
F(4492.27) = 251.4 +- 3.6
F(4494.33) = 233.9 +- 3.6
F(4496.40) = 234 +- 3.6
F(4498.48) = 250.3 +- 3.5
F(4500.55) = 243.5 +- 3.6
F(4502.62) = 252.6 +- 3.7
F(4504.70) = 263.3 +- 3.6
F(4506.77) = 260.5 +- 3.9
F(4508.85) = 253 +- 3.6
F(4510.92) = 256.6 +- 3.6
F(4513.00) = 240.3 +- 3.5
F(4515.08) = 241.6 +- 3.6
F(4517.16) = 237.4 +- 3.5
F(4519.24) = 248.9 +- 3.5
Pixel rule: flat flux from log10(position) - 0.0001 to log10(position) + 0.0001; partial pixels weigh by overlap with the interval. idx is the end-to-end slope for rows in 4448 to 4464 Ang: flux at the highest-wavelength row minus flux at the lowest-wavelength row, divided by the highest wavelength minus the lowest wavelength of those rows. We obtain -1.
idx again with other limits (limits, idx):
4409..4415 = -4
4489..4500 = 3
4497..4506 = 2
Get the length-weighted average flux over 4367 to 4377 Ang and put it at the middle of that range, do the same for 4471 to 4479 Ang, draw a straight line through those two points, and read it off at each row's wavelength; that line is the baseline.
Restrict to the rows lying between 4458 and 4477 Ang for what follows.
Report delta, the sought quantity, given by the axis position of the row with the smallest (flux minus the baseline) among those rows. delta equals 4459.29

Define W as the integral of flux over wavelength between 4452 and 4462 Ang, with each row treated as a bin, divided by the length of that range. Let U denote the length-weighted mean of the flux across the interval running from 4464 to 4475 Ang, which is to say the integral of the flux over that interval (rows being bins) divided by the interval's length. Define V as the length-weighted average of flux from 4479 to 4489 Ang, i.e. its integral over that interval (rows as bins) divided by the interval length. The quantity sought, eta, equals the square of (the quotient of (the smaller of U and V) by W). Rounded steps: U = 237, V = 238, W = 218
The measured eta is 1.18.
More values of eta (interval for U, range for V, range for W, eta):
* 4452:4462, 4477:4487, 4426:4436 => 0.88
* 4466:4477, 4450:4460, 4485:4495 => 0.85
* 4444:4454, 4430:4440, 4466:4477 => 0.93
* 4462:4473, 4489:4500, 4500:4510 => 0.83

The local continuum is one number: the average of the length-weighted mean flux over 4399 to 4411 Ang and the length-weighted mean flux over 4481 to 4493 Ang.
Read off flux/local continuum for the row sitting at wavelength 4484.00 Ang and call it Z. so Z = 1.09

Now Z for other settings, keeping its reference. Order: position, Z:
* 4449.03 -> 1.10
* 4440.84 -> 1.03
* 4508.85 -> 1.12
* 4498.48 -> 1.10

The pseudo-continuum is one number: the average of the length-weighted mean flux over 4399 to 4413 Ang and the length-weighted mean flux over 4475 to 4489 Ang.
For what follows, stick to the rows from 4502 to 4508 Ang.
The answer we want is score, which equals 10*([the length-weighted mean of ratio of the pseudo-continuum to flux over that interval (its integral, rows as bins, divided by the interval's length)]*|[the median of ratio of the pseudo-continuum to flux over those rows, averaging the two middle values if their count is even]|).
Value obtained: 7.9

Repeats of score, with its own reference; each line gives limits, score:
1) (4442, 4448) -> 9.6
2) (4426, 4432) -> 9.8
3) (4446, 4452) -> 9.1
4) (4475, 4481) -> 8.9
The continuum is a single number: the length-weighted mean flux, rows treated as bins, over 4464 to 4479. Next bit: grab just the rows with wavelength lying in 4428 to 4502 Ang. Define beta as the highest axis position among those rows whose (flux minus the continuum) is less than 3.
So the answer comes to 4496.40 Ang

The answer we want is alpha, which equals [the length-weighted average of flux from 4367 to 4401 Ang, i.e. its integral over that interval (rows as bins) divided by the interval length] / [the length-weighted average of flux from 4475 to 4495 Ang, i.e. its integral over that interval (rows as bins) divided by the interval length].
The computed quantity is 0.89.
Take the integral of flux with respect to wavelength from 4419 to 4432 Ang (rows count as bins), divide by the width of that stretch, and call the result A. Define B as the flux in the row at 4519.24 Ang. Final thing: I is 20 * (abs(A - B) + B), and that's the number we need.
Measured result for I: 5207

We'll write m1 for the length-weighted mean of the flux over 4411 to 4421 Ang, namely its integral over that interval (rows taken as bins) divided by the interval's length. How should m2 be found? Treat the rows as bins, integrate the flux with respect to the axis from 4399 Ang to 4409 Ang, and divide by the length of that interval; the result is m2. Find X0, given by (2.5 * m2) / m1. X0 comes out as 2.25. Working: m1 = 235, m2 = 211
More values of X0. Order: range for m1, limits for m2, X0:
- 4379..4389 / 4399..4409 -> 2.64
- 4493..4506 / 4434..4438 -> 2.20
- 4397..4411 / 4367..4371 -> 2.55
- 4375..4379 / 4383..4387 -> 2.00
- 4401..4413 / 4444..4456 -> 2.65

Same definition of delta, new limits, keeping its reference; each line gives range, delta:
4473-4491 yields 4481.93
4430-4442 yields 4434.71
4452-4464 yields 4455.18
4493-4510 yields 4496.40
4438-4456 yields 4455.18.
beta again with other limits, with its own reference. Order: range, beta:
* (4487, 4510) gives 4496.40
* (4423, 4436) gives 4434.71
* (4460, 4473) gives 4471.63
